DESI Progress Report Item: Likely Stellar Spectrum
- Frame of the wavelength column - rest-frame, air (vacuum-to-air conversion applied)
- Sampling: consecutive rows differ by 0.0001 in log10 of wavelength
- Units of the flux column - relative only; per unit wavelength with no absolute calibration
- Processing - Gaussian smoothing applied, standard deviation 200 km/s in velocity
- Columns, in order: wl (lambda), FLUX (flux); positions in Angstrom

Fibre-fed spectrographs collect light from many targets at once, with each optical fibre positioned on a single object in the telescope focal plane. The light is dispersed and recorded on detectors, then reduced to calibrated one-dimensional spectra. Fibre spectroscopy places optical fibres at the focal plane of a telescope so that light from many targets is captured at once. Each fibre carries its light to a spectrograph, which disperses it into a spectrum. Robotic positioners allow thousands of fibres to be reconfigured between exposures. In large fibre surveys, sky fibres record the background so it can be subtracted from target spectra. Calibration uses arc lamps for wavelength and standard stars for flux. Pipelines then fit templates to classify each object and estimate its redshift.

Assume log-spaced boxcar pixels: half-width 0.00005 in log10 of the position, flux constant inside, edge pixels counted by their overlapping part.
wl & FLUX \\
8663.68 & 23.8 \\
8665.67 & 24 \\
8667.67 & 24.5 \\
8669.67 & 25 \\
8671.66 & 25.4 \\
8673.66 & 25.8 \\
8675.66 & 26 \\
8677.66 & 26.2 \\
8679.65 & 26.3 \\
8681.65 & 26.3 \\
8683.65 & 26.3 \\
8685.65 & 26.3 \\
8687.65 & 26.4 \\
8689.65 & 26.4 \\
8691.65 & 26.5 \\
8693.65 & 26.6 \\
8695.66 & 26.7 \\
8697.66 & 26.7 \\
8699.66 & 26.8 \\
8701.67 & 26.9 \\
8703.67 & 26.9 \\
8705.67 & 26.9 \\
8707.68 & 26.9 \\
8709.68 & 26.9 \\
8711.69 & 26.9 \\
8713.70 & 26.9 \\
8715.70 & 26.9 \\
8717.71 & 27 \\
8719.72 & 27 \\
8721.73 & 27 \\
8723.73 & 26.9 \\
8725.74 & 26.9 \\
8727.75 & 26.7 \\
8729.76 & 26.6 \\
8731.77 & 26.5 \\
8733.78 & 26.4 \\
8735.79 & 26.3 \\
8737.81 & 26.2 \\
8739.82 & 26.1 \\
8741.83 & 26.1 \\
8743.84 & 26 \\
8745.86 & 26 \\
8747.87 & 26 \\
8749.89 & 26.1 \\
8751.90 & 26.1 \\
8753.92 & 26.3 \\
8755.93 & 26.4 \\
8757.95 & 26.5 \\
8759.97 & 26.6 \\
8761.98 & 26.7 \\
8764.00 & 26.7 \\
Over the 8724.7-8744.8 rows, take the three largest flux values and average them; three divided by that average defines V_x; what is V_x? 0.112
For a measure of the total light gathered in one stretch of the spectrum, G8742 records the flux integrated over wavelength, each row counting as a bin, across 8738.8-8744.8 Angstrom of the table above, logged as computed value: 157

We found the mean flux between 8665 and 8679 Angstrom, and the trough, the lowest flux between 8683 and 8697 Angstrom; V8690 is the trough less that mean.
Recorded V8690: 1.0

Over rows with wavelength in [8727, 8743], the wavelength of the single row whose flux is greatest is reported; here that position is 8727.75 Angstrom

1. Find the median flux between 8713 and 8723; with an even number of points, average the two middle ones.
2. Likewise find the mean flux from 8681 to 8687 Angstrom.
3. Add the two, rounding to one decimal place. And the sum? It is 53.3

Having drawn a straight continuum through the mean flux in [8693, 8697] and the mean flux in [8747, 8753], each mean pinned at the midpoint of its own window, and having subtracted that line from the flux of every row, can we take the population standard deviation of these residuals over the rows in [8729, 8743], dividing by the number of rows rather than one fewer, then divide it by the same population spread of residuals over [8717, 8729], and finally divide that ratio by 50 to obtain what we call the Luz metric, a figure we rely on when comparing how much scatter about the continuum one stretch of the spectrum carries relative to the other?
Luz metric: 0.036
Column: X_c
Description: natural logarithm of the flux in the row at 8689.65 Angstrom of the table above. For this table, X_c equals 3.273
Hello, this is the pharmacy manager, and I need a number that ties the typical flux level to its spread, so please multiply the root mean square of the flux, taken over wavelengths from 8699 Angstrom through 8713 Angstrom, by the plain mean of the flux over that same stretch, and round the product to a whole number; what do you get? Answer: 723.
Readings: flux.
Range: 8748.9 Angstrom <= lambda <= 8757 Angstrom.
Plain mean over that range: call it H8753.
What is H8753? 26.2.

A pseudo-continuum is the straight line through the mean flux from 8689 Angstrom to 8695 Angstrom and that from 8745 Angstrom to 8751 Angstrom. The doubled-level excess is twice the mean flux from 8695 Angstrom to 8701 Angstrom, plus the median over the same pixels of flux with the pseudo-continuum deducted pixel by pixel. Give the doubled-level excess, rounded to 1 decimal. 53.7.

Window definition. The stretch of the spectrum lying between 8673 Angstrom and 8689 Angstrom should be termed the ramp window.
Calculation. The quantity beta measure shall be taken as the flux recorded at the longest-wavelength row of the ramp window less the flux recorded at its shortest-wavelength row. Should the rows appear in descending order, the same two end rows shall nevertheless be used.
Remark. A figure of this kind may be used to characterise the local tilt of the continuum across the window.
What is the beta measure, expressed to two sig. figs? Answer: 0.60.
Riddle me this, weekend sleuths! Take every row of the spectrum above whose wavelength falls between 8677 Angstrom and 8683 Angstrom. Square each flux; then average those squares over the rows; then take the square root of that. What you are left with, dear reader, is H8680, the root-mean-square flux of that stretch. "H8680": 26.3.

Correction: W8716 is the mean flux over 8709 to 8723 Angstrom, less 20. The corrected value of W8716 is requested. 6.94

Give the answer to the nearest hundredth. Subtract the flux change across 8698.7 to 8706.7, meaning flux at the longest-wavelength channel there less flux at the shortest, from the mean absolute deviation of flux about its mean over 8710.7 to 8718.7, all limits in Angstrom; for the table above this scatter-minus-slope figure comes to -0.06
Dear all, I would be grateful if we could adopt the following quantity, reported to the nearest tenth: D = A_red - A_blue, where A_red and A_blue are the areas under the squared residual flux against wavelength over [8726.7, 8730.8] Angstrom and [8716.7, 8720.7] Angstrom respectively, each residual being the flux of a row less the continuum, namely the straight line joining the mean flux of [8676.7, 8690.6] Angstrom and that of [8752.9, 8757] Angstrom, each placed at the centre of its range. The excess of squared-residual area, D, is -1.4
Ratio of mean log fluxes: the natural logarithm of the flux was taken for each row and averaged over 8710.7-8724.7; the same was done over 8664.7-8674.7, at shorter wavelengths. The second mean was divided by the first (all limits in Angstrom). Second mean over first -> 0.98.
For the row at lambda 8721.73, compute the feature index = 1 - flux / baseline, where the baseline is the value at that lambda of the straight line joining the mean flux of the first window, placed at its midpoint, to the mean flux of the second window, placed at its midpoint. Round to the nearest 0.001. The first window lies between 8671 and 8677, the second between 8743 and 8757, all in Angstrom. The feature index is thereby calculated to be -0.039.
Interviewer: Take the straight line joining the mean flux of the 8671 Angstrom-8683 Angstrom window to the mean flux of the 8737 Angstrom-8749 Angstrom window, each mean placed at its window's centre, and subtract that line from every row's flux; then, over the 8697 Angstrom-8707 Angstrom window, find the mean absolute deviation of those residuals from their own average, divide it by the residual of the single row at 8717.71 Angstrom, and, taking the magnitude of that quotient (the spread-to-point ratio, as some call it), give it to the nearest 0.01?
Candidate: 0.07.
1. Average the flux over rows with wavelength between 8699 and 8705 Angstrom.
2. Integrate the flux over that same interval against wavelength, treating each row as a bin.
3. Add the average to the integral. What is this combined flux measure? 188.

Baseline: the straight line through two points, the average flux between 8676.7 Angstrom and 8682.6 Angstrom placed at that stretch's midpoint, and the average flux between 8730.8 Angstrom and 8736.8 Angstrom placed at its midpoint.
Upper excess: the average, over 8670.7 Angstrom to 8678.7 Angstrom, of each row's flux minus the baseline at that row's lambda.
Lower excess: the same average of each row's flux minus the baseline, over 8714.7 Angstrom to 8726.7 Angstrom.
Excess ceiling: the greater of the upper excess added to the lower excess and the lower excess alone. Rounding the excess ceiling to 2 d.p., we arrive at 0.58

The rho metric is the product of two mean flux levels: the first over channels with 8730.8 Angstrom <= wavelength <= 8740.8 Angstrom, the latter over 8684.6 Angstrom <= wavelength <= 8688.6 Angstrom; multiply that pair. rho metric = 693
